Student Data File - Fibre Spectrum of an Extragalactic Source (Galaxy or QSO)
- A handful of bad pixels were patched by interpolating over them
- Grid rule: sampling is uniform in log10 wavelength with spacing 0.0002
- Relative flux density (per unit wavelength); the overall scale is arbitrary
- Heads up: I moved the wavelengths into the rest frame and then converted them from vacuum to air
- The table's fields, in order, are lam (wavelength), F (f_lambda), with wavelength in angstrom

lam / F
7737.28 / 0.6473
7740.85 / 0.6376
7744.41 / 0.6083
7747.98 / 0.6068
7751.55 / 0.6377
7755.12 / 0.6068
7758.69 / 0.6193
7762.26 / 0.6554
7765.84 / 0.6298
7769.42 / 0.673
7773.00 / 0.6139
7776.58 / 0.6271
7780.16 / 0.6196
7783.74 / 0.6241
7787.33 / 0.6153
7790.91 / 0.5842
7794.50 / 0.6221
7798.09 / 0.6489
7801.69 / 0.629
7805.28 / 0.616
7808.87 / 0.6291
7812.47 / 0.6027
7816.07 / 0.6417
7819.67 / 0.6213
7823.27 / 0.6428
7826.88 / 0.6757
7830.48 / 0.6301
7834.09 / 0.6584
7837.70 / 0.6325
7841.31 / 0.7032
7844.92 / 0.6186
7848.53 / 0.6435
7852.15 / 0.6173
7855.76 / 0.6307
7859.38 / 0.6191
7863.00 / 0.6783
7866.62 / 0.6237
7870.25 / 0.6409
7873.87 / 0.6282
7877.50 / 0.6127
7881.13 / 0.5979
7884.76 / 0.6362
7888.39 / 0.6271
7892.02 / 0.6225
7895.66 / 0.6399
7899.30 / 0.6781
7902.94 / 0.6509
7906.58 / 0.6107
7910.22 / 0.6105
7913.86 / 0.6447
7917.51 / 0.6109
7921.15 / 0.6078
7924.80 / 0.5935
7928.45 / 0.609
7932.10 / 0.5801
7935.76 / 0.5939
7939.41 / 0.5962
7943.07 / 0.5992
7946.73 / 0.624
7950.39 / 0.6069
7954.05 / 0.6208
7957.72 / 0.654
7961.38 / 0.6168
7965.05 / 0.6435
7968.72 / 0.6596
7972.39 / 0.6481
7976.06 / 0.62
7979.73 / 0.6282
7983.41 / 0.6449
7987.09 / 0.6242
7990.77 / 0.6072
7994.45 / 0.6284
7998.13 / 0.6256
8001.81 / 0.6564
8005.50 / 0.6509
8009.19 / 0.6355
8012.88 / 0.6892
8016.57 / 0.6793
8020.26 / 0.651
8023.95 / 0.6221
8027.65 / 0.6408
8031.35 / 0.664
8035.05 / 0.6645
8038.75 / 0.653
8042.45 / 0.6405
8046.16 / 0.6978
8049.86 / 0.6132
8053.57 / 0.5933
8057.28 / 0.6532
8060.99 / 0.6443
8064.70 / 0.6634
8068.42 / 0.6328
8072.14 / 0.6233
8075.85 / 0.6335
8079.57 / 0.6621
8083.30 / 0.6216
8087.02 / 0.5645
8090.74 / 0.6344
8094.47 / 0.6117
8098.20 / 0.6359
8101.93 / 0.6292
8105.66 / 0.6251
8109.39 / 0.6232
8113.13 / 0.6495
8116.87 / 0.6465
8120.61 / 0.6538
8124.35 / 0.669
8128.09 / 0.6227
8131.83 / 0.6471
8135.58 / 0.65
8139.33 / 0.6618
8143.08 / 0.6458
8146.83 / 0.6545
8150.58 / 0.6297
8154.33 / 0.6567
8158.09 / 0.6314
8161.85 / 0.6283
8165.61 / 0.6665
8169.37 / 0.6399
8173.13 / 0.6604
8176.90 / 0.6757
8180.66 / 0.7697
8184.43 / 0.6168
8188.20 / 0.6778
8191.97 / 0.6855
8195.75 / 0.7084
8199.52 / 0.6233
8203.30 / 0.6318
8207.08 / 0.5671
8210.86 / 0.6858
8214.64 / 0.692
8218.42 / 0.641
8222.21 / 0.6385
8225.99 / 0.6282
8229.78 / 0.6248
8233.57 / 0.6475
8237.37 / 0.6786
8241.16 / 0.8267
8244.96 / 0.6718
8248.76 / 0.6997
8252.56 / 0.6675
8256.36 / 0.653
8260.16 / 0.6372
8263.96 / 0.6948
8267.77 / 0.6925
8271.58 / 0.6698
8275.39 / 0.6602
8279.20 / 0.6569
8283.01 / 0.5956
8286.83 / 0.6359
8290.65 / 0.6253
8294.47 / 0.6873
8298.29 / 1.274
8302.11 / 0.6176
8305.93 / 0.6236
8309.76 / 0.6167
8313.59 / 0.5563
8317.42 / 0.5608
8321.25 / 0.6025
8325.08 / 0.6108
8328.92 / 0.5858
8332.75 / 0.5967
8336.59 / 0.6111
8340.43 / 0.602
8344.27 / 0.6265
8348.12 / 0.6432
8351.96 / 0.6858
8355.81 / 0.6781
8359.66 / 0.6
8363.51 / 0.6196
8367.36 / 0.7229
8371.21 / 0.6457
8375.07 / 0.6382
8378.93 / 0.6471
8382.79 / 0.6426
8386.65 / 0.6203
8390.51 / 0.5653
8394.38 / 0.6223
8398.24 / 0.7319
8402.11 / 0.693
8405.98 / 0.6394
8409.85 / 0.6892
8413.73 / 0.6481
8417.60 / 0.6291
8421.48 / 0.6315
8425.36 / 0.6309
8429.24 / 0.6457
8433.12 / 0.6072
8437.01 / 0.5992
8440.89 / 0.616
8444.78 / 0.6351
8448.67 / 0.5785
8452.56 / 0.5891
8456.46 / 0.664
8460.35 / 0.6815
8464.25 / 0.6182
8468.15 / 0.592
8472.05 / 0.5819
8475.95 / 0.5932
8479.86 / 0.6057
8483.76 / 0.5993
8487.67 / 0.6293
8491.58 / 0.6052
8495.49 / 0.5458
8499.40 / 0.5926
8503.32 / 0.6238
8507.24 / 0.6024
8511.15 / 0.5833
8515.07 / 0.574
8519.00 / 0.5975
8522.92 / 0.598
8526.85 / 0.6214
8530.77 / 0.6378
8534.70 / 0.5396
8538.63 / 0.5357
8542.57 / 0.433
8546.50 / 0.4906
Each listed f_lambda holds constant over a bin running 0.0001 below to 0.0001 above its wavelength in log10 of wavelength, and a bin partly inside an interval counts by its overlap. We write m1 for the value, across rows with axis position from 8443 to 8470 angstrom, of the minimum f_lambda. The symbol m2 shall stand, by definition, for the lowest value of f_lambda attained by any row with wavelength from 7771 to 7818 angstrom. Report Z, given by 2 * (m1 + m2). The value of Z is 2.33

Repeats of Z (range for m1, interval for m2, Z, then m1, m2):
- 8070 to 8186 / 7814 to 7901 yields 2.32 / 0.5645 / 0.5979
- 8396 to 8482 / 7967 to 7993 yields 2.37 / 0.5785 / 0.6072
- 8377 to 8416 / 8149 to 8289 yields 2.26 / 0.5653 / 0.5671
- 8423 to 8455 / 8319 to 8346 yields 2.33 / 0.5785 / 0.5858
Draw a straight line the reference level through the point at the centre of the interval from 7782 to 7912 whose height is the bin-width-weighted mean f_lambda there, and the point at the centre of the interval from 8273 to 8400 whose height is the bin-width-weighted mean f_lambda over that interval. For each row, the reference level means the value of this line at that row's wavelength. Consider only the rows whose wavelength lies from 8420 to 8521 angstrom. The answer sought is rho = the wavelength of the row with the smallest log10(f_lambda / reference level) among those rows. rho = 8495.49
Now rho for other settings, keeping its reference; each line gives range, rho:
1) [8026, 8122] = 8087.02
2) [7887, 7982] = 7932.10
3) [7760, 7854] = 7790.91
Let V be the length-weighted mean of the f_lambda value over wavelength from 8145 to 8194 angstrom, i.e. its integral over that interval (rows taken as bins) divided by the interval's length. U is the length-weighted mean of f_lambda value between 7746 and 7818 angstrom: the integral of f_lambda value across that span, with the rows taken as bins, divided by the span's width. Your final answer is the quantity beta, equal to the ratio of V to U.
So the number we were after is 1.058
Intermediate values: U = 0.625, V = 0.661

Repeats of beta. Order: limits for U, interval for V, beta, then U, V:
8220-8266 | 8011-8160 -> 0.955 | 0.672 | 0.642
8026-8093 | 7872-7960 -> 0.969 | 0.639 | 0.619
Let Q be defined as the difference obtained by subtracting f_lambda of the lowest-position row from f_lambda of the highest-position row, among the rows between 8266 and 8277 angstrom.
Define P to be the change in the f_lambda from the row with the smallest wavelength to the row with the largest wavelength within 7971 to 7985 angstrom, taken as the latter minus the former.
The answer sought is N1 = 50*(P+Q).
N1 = -2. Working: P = 0.00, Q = -0.03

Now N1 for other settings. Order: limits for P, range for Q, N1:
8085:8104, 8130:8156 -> 4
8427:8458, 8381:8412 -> 3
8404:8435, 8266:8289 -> -4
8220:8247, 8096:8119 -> 2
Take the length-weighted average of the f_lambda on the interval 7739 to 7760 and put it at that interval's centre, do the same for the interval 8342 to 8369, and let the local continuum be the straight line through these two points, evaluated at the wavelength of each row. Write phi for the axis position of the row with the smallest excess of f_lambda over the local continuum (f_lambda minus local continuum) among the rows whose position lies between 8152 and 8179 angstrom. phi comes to 8161.85 angstrom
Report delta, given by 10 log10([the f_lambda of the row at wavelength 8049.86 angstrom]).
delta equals -2.12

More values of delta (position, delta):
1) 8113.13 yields -1.87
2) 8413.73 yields -1.88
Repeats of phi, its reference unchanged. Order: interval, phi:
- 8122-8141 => 8128.09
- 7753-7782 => 7755.12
